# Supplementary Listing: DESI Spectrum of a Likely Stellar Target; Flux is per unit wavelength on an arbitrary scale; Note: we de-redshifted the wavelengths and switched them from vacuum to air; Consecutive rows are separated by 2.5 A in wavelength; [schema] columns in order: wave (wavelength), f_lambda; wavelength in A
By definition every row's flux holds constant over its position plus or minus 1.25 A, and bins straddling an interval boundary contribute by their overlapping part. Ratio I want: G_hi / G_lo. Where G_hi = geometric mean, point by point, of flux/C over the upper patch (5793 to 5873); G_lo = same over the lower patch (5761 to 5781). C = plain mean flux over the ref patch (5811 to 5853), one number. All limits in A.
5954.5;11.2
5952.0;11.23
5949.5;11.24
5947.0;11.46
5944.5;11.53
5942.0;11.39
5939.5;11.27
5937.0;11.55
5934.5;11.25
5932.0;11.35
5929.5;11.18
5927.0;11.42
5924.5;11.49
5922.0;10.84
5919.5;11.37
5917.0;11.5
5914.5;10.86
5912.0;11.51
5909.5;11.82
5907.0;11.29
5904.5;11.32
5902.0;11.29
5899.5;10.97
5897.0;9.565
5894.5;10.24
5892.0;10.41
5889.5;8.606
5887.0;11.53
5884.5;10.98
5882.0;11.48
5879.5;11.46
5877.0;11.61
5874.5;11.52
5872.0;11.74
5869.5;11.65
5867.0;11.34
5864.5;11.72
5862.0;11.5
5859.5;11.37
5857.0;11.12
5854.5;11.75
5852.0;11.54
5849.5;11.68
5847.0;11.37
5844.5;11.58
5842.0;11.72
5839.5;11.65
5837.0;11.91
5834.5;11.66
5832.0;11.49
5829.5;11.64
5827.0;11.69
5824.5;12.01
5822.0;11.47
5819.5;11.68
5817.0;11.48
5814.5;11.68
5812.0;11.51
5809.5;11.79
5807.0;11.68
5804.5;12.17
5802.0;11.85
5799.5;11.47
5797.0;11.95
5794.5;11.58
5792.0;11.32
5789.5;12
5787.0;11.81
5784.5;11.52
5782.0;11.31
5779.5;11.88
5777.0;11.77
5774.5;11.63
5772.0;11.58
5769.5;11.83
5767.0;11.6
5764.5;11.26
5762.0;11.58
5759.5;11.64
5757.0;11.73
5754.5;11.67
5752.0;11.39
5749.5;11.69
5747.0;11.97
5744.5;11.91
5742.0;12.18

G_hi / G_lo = 1.00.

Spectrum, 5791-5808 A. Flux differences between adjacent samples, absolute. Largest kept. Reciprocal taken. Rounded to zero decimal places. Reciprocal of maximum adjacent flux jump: 2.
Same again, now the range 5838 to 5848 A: 5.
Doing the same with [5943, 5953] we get 5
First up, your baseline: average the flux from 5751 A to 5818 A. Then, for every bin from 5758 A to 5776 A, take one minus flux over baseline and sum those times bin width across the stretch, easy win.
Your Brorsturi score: 0.10 A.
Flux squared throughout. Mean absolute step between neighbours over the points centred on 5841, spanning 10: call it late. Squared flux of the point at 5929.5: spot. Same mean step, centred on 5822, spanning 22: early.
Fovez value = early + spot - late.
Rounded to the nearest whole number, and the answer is 127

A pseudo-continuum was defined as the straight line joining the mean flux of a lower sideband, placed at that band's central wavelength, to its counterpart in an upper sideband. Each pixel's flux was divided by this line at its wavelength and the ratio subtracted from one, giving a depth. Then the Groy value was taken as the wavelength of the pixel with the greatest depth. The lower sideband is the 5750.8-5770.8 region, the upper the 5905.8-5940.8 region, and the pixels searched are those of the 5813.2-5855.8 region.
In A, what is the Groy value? 5847.0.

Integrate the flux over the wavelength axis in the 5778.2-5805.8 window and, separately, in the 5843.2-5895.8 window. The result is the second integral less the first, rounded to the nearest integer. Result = 268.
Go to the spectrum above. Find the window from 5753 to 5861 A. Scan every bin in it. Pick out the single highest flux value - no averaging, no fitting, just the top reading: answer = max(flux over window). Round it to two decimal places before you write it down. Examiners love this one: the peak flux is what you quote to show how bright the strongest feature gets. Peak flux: 12.17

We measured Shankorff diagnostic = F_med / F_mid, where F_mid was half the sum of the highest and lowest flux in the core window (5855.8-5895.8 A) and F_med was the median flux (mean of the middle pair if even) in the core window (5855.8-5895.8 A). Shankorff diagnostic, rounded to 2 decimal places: 1.13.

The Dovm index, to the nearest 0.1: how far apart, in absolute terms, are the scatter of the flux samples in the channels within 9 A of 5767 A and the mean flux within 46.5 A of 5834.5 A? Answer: 11.5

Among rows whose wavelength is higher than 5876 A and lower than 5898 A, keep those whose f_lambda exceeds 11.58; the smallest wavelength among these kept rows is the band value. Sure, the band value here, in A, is 5877.0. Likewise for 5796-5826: 5797.0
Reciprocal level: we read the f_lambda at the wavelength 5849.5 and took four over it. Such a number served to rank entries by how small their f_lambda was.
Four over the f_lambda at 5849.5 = 0.342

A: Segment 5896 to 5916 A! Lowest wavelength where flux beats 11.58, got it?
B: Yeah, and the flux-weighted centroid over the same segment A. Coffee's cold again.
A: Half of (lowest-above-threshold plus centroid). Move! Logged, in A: 5907.7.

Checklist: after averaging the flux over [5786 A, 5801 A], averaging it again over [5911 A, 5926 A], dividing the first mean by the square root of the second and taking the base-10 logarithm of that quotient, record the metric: 0.5420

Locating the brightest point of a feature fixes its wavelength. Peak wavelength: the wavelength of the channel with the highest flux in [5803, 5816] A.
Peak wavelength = 5804.5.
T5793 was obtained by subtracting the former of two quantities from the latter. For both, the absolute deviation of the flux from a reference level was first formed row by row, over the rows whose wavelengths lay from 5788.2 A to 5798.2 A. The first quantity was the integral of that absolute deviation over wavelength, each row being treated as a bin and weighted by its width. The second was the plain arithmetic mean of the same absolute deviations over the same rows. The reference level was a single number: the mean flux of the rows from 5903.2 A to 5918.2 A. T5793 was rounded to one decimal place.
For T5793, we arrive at -3.2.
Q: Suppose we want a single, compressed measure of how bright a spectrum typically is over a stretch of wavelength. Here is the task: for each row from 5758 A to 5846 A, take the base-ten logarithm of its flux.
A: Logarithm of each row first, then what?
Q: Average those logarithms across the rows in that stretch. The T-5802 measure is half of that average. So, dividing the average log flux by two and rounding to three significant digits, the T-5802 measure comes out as 0.533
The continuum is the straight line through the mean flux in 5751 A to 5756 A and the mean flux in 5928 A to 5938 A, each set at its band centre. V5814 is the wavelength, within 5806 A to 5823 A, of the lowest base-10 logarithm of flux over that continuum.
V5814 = 5822.0 A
